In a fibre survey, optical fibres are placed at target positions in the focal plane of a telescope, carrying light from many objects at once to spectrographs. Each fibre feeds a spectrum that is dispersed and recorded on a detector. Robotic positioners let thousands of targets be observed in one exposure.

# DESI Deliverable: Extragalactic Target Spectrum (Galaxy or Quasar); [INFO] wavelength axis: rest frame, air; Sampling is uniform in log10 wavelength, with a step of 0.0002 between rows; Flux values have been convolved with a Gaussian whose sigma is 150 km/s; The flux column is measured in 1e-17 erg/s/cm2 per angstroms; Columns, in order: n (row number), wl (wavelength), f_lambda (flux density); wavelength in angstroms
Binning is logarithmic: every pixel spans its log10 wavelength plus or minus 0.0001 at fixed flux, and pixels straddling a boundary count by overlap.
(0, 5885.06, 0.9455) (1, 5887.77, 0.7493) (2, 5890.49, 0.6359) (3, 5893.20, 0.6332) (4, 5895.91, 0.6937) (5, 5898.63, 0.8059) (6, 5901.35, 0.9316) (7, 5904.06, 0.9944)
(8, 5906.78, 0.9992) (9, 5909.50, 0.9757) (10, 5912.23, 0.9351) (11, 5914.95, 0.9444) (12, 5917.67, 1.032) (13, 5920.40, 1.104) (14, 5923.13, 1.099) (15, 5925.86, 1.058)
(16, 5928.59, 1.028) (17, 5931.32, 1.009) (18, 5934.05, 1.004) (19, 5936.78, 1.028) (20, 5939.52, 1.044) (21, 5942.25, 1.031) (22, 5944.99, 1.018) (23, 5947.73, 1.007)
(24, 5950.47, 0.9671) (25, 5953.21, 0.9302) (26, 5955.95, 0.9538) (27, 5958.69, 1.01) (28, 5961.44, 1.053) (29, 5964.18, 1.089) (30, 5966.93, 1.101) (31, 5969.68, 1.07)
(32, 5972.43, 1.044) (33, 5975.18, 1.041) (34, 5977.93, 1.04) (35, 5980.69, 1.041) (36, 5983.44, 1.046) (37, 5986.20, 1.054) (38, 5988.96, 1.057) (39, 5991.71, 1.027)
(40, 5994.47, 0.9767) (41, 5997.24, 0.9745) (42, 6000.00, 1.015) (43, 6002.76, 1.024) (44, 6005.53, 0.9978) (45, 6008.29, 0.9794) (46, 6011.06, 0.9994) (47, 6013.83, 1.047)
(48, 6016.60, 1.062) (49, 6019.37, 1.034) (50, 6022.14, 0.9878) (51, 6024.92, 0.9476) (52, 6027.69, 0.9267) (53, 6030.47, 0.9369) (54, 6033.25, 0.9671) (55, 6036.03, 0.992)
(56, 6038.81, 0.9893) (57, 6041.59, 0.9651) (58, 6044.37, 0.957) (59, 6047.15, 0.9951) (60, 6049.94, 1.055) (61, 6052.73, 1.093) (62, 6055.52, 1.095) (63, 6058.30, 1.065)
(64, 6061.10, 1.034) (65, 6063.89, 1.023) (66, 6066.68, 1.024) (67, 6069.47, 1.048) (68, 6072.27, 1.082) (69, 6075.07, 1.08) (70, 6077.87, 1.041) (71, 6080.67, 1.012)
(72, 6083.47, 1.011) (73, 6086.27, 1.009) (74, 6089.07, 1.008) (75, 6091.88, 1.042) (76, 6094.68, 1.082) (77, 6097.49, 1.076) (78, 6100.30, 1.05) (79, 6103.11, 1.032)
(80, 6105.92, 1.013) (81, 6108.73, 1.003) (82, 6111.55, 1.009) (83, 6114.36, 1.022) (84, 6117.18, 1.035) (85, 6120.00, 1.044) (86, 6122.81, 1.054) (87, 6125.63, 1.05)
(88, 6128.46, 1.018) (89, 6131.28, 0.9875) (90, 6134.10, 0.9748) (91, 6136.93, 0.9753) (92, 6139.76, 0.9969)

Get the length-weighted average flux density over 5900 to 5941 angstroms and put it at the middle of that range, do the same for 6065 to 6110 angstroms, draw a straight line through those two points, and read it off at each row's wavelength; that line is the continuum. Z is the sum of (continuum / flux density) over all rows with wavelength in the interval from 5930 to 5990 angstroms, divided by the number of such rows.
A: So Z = 0.992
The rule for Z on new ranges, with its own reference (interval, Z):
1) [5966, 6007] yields 0.990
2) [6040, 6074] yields 0.999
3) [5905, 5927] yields 0.997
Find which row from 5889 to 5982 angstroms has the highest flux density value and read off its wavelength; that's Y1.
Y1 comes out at 5920.40 angstroms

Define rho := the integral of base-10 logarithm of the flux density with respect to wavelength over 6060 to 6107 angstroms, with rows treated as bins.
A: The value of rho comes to 0.8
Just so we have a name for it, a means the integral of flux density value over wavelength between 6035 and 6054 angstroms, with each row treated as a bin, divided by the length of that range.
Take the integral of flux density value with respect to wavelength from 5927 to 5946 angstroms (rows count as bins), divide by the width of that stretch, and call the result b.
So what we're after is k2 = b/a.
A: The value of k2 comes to 1.02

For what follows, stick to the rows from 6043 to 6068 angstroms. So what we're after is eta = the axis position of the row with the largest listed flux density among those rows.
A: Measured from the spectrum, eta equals 6055.52 angstroms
